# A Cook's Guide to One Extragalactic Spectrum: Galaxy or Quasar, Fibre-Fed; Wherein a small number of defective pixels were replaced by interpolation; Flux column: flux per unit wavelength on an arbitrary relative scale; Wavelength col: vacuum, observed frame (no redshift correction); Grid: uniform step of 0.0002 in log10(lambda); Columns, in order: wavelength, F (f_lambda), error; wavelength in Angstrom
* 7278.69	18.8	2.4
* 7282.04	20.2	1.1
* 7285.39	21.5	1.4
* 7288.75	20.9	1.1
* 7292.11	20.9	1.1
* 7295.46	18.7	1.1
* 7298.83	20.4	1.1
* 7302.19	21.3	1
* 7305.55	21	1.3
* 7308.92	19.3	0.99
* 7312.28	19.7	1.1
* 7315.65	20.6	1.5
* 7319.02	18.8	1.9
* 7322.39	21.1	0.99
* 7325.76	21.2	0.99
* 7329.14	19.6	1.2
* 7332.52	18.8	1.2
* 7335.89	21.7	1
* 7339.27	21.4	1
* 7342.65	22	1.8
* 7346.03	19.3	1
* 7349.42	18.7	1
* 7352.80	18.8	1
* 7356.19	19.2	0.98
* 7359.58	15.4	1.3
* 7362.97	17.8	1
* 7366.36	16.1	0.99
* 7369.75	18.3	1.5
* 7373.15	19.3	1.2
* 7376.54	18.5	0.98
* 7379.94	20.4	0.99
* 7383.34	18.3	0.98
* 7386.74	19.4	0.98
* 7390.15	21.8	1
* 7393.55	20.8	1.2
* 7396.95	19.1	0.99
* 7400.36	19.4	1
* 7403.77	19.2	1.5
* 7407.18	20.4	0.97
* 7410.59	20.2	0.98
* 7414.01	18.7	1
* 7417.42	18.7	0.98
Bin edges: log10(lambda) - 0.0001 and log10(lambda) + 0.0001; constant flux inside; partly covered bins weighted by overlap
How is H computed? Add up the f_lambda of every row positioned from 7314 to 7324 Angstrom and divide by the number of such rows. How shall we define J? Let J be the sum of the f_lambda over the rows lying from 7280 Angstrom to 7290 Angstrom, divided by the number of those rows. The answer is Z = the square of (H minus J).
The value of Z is 0.5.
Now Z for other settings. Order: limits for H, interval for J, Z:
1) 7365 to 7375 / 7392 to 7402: 3.5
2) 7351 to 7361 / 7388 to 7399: 7.7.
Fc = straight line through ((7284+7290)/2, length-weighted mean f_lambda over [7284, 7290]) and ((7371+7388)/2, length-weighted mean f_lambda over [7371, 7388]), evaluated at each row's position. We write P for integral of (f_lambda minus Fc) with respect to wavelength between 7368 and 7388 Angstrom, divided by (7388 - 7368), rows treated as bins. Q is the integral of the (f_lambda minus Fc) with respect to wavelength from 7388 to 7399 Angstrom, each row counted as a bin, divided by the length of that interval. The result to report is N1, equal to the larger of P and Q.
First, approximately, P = -0.2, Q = 1.6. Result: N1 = 1.6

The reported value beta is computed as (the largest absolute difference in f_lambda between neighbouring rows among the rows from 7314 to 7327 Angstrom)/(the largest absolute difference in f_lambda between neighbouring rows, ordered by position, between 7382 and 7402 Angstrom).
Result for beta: 1.0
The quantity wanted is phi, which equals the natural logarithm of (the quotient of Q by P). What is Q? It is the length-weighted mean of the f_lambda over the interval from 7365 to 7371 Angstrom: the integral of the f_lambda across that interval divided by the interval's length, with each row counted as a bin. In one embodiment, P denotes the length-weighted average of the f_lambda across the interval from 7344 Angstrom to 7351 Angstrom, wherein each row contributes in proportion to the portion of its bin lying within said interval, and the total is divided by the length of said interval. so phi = -0.108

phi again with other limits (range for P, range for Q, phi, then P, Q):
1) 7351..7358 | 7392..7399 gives 0.050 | 18.9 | 19.9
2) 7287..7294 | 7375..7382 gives -0.072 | 20.8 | 19.4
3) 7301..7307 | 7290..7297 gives -0.061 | 21.2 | 19.9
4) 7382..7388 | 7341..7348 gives 0.087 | 18.8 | 20.6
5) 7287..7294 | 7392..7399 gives -0.046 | 20.8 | 19.9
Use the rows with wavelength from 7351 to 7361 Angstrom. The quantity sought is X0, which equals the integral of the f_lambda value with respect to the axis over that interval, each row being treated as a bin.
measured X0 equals 179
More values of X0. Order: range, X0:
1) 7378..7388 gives 193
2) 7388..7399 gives 225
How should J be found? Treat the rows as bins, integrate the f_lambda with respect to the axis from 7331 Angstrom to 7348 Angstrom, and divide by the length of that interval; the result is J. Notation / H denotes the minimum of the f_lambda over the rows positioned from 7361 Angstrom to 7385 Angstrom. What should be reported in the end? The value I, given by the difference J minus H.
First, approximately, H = 16.1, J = 20.6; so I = 4.5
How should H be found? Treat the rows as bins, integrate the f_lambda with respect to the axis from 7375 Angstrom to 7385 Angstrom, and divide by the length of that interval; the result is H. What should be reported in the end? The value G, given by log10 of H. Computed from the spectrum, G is 1.28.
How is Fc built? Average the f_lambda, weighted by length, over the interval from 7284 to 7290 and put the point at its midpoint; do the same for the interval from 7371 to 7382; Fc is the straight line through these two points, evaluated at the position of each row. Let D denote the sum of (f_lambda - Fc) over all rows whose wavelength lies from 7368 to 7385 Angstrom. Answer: -2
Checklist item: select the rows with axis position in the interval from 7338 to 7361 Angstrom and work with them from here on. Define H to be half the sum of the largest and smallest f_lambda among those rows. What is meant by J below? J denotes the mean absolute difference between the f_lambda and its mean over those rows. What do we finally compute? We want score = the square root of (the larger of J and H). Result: 4.32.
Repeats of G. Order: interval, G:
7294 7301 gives 1.29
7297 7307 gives 1.32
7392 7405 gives 1.29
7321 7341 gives 1.31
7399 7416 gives 1.29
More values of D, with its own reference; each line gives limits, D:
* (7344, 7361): -8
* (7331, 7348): 3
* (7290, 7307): -2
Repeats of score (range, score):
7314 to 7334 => 4.47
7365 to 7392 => 4.35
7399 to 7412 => 4.45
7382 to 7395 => 4.48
